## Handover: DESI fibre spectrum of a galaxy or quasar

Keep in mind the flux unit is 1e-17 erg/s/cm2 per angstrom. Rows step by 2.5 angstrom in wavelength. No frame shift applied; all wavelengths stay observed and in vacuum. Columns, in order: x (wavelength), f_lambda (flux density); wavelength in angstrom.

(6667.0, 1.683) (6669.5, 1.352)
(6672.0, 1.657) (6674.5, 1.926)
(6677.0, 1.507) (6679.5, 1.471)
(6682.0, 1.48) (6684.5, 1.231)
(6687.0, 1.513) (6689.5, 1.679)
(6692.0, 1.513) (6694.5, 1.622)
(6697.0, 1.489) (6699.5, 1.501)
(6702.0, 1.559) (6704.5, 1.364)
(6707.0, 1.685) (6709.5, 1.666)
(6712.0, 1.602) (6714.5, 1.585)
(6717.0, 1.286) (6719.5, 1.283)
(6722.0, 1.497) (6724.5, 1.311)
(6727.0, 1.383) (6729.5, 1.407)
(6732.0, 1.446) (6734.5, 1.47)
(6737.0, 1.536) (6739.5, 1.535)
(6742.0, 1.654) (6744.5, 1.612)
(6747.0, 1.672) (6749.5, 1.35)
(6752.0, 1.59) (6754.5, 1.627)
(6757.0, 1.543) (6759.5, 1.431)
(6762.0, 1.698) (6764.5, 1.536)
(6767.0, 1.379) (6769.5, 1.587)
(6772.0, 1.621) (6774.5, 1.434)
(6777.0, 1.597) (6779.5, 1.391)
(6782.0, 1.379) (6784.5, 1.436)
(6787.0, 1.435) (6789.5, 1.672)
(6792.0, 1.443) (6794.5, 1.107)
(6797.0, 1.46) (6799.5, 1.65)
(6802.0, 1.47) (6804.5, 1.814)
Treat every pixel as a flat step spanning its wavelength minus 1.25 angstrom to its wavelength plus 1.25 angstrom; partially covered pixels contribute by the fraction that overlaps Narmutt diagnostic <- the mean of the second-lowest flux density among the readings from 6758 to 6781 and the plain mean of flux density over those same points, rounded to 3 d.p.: 1.455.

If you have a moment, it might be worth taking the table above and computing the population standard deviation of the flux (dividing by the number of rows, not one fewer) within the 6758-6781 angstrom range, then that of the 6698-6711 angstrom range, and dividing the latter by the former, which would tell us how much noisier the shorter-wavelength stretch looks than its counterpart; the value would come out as 1.1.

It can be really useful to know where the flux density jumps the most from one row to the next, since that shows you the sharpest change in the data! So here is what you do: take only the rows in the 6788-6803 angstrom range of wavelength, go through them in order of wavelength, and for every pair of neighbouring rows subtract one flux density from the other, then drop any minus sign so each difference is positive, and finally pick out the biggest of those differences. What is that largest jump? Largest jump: 0.35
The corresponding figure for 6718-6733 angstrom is 0.21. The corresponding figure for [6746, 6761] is 0.32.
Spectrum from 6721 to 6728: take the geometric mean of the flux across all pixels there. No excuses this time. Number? 1.39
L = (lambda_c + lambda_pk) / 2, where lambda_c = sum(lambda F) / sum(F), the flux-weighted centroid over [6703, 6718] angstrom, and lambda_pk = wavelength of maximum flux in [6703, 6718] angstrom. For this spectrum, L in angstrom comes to 6708.8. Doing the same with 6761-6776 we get 6765.1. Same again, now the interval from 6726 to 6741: 6735.2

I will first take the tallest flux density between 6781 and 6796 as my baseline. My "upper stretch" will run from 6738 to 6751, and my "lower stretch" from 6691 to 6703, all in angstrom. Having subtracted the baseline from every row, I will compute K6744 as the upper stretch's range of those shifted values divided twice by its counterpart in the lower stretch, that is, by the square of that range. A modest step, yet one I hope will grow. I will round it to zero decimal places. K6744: 18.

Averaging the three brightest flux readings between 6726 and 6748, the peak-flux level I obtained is 1.65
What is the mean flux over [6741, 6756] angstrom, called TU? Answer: 1.58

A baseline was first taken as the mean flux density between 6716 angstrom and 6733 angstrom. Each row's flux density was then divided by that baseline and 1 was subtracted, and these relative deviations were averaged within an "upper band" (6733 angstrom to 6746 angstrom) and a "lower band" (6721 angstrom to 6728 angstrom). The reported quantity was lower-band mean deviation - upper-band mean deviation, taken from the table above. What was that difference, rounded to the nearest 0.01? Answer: -0.12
